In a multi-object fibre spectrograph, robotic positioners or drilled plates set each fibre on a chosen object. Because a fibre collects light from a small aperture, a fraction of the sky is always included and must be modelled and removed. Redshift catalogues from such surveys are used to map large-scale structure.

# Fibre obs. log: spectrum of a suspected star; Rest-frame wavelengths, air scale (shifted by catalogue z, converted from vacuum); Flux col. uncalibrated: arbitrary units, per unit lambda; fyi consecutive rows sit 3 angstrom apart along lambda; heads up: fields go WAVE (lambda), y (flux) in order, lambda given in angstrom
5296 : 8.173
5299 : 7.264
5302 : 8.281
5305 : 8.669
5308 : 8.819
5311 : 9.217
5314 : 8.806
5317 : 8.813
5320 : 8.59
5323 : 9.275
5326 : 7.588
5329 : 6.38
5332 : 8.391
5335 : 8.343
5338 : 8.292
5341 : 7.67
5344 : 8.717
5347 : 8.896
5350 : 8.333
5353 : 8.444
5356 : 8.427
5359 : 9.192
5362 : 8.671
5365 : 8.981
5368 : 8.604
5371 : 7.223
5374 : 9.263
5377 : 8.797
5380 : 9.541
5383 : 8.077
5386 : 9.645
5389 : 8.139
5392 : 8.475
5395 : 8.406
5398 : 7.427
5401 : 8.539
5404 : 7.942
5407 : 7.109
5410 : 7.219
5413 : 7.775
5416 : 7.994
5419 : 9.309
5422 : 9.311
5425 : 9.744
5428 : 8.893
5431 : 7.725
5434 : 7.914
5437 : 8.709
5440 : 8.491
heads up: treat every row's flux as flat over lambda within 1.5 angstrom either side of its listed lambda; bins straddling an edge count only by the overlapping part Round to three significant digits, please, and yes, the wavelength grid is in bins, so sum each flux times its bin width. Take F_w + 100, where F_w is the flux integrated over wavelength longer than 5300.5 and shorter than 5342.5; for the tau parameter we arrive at 451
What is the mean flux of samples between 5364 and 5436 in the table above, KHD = 8.4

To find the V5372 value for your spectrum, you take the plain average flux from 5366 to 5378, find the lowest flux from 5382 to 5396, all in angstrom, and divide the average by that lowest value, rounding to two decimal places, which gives 1.05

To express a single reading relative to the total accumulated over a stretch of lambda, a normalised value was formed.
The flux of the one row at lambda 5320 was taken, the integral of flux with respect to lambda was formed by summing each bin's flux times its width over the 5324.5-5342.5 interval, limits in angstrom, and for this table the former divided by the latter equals 0.0614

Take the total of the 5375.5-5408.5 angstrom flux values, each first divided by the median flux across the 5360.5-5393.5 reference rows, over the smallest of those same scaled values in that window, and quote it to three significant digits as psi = 13.0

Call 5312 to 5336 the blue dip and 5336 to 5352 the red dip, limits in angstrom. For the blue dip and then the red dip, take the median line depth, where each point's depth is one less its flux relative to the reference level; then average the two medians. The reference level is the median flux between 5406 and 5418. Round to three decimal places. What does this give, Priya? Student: -0.122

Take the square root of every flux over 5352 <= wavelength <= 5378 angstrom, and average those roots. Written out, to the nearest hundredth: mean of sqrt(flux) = 2.93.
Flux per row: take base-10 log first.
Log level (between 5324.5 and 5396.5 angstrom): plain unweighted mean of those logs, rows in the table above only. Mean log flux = 0.925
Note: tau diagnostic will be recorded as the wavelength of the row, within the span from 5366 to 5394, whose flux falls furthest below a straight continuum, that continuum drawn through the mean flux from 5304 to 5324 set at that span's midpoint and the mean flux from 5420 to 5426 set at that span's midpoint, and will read 5371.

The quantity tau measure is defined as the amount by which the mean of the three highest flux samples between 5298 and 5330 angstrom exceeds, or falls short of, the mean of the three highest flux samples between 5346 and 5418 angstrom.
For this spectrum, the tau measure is -0.38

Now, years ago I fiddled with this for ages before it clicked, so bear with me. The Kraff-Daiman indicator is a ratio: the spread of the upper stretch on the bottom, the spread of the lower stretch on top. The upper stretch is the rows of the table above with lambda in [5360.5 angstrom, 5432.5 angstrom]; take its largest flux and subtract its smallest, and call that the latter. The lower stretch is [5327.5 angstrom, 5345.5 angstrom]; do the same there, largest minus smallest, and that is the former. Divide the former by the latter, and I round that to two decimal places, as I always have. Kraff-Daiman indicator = 0.89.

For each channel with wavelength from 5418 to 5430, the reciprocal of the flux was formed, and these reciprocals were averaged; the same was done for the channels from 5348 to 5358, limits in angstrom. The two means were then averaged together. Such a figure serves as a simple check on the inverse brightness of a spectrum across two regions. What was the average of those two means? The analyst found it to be 0.113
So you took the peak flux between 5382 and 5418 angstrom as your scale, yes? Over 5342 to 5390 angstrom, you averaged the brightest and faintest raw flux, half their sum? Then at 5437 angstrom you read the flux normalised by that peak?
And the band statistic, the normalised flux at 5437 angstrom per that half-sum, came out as 0.107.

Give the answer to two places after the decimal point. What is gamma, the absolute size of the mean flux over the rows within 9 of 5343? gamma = 8.38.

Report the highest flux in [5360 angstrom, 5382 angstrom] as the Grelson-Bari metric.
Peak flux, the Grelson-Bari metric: 9.541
